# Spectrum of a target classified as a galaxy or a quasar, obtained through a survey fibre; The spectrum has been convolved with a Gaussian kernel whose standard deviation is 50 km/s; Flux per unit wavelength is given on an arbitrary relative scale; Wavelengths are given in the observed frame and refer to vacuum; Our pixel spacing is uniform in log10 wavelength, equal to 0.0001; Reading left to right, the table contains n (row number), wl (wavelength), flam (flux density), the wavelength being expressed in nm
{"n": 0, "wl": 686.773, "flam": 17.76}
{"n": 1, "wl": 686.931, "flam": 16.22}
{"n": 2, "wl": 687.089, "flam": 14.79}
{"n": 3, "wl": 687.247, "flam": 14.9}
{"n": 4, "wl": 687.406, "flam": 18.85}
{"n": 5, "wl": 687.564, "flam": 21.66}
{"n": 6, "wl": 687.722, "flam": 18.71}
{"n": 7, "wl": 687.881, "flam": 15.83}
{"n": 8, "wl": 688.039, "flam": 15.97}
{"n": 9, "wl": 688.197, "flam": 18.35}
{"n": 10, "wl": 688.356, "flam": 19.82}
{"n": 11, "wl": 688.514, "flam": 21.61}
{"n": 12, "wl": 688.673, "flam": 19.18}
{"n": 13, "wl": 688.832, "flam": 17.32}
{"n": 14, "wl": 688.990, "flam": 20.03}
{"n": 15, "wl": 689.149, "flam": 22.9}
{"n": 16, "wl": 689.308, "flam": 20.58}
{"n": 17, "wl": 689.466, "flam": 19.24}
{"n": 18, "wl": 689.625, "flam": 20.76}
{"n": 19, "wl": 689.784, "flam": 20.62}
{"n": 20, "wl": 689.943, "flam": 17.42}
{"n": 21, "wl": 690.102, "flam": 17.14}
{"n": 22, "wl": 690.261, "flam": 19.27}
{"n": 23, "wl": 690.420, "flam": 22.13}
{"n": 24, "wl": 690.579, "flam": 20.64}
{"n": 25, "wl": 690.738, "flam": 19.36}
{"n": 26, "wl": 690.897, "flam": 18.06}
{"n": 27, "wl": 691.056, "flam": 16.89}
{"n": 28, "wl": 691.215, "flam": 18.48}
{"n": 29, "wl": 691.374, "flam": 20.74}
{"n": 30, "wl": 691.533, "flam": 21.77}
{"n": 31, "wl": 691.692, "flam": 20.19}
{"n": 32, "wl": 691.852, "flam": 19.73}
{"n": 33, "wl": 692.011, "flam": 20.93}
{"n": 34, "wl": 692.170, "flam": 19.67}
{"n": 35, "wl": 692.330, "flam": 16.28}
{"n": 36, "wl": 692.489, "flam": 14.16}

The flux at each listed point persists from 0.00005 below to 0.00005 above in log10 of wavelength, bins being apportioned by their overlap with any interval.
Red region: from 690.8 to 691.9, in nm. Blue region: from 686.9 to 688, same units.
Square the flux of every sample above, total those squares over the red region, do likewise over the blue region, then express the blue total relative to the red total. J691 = 0.80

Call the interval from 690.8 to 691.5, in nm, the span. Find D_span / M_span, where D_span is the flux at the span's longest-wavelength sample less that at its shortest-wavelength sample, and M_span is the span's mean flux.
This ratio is 0.14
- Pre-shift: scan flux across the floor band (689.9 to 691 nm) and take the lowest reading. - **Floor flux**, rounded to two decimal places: 17.14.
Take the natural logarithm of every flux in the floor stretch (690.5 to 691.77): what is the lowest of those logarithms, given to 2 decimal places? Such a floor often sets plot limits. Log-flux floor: 2.83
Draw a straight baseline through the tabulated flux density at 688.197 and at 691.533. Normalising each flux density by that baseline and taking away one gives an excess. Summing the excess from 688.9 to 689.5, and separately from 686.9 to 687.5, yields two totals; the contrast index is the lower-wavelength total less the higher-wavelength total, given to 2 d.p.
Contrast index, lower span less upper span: -0.52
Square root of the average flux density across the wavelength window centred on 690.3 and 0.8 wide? 4.40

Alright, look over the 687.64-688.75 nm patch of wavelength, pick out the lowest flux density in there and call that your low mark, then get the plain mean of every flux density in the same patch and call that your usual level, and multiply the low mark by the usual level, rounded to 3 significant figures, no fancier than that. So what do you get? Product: 293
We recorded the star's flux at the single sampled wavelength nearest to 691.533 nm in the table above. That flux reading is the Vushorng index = 21.77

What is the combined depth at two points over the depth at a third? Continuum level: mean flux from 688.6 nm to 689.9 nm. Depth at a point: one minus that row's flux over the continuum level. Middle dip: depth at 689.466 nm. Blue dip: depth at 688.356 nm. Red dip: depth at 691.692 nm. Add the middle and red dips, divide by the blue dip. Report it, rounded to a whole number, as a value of 3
